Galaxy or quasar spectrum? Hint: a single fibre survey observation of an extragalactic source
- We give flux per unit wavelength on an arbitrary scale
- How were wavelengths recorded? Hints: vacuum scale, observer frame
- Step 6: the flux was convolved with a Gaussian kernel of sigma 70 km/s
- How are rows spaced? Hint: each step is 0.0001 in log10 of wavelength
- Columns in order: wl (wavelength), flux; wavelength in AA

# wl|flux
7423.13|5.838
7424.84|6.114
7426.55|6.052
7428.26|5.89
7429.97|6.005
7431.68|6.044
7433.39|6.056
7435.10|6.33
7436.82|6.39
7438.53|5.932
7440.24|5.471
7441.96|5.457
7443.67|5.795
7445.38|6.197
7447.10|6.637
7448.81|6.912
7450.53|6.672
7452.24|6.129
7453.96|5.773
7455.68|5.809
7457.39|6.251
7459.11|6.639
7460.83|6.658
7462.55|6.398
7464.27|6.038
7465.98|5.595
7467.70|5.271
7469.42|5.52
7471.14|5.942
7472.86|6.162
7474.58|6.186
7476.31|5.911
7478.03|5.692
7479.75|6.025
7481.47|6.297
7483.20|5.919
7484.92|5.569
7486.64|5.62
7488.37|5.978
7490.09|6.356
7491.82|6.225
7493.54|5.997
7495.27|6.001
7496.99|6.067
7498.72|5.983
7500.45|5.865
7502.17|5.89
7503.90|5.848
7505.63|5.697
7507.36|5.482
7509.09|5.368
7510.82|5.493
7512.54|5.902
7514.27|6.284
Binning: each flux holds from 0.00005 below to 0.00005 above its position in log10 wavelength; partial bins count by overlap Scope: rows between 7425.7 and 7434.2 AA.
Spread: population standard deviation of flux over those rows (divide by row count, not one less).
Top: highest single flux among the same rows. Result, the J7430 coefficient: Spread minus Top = -5.99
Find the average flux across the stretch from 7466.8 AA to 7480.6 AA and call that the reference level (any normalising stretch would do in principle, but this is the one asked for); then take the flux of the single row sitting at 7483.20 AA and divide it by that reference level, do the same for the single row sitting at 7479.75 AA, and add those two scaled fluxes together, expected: 2.05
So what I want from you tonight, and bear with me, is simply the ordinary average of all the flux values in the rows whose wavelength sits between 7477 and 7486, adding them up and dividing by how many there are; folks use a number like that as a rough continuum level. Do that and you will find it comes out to 5.9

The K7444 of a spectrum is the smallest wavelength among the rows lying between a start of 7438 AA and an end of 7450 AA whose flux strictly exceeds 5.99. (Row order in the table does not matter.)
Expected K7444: 7445.38 AA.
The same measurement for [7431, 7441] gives 7431.68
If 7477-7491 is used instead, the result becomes 7479.75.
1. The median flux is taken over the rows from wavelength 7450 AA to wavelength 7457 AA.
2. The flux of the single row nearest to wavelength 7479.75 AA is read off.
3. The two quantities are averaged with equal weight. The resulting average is 6.00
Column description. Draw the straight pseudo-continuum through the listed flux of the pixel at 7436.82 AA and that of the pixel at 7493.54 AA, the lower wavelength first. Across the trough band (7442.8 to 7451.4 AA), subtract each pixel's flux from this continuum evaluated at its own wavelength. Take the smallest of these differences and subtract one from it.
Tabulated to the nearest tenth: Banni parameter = -1.6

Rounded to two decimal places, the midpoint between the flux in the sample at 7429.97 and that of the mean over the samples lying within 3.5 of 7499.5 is 5.98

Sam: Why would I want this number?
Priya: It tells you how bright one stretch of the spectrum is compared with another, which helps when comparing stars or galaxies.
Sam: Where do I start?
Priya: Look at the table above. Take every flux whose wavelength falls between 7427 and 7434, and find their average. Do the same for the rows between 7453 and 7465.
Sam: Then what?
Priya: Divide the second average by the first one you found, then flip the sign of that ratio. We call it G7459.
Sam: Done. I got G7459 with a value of -1.04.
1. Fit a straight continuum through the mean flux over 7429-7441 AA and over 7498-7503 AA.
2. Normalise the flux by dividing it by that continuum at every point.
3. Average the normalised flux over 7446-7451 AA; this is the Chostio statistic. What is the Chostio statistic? 1.12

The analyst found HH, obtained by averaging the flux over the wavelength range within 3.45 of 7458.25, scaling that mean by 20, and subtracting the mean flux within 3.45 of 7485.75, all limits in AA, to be 121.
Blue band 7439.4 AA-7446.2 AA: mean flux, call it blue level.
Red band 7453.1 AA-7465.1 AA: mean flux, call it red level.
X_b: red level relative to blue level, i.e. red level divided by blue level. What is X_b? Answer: 1.09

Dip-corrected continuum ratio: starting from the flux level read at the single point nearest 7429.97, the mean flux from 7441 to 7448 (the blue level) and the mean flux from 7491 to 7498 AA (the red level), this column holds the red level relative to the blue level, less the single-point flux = -5.0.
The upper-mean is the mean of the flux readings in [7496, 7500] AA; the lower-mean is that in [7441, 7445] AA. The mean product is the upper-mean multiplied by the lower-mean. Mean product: 34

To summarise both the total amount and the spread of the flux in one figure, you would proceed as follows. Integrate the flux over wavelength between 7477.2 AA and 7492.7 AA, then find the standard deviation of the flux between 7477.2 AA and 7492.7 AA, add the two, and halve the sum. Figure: 46.4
